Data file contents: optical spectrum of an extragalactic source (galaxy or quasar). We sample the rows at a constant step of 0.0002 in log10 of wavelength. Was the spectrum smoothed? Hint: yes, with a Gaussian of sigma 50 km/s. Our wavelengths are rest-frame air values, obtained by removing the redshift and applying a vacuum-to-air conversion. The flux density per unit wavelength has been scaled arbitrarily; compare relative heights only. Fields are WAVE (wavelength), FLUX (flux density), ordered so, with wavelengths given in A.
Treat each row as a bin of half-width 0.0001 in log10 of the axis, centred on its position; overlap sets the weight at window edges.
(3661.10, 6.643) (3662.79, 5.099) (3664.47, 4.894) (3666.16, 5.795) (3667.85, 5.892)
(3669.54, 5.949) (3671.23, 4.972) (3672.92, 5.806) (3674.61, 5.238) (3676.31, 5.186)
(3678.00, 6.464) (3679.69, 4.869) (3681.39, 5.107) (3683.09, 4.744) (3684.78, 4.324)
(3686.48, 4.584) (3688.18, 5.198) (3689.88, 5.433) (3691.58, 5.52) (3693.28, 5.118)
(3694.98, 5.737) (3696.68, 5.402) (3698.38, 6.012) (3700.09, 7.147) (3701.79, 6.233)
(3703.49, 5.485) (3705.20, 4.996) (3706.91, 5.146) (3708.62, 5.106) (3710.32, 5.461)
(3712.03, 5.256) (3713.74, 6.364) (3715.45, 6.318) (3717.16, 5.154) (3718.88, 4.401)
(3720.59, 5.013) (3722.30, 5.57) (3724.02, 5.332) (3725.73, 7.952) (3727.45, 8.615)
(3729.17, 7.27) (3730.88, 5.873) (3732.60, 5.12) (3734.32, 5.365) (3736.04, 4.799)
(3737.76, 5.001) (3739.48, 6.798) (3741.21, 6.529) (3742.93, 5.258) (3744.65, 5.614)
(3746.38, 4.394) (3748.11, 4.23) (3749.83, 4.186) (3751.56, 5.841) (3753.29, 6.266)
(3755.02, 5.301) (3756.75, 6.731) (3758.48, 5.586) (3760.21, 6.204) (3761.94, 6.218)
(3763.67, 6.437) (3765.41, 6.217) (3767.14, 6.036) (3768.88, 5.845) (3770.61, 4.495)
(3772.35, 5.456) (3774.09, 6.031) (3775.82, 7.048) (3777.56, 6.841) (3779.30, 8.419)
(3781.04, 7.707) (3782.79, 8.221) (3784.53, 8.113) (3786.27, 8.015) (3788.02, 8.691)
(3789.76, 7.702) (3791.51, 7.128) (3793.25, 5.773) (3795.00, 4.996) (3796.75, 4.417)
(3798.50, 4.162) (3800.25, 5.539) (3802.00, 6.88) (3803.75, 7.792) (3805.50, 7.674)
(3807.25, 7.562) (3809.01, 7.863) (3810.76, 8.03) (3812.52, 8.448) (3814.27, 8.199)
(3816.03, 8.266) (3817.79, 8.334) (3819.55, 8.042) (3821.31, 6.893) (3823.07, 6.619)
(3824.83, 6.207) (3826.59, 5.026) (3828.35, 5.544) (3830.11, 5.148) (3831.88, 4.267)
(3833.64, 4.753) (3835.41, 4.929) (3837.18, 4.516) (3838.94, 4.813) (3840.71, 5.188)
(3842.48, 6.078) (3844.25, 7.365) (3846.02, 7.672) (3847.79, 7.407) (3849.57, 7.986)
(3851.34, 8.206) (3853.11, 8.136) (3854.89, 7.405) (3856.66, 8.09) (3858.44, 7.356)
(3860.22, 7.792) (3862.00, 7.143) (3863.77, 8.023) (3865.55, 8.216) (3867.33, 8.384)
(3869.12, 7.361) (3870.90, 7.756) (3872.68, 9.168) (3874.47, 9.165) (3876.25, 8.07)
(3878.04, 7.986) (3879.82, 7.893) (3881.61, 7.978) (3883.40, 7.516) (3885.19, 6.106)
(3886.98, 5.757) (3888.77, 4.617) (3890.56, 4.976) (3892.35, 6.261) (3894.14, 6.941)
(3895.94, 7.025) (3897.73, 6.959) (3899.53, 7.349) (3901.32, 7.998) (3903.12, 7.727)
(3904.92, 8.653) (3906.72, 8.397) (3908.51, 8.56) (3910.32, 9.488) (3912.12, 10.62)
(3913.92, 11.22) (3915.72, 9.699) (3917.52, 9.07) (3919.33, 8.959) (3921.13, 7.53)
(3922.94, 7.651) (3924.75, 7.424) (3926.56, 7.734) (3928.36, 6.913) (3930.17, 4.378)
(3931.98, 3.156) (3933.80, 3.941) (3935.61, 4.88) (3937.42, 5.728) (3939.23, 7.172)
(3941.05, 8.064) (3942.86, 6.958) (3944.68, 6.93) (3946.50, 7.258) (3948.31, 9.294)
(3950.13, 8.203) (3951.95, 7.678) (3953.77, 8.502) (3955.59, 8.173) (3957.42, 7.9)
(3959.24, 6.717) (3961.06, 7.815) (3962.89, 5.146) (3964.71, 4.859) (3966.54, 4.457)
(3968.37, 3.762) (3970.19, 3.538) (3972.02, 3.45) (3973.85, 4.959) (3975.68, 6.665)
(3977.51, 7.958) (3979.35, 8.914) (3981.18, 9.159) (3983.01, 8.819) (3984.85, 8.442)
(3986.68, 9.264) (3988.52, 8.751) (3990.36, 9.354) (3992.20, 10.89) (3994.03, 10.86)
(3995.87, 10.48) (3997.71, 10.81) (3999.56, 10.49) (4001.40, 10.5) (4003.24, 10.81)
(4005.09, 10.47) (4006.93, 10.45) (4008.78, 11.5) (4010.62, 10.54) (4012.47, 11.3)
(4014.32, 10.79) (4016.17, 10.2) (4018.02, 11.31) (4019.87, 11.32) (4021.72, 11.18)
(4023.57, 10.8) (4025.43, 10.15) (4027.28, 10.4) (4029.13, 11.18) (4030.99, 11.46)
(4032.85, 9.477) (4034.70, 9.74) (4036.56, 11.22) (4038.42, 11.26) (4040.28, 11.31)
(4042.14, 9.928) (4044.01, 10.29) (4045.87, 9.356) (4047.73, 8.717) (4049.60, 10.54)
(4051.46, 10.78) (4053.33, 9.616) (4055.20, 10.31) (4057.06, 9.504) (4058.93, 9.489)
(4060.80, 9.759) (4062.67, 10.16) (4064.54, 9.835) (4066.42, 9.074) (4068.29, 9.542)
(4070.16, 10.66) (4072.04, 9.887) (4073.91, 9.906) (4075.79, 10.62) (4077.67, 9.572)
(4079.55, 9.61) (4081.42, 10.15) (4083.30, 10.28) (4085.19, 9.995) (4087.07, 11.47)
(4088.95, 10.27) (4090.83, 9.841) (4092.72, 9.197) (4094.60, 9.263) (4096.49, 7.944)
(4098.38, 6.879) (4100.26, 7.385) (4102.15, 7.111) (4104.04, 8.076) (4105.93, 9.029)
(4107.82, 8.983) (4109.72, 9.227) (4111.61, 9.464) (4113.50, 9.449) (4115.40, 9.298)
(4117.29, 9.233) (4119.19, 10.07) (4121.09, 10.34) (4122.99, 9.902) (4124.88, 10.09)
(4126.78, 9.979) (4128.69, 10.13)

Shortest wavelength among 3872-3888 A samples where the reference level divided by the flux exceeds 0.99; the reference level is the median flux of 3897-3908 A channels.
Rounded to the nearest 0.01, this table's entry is 3879.82 A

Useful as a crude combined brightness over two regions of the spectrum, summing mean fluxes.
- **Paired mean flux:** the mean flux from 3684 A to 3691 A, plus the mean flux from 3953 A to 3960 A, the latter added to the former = 12.7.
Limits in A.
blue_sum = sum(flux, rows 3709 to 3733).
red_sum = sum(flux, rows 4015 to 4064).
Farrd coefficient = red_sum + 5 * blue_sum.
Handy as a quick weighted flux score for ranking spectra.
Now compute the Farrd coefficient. 688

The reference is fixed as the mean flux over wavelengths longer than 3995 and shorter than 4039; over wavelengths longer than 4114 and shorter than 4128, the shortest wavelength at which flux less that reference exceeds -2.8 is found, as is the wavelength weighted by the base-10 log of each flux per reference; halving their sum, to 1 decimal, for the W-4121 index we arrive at 4117.7 A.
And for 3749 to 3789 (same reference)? 3772.6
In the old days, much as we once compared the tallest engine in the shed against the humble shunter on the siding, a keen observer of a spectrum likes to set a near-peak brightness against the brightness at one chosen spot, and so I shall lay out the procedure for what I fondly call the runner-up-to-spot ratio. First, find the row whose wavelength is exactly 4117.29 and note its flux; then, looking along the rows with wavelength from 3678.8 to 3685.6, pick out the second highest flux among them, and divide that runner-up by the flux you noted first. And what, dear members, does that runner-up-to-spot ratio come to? 0.53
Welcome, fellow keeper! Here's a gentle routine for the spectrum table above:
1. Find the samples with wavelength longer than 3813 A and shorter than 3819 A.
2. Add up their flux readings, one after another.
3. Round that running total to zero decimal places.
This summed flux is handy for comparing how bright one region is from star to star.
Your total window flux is 25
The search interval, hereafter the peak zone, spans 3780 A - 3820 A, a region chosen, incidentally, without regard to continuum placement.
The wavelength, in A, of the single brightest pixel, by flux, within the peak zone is 3788.02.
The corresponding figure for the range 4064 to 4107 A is 4087.07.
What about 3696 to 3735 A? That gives 3727.45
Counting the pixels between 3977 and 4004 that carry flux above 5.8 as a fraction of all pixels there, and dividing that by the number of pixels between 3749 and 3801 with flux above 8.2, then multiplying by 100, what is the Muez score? 33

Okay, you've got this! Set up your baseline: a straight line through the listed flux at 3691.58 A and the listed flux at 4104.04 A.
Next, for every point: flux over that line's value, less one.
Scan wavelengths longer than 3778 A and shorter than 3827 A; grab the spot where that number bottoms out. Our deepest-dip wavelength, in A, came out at 3798.50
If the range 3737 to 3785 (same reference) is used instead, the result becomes 3749.83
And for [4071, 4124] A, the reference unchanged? 4098.38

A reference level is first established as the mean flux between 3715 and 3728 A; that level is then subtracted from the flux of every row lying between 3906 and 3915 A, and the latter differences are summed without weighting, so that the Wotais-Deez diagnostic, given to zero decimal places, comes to 18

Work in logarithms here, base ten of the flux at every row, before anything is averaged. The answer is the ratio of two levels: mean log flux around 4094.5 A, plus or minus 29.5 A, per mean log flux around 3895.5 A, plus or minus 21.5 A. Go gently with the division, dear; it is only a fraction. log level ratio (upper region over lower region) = 1.10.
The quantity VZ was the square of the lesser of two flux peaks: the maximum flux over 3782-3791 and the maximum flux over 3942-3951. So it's 76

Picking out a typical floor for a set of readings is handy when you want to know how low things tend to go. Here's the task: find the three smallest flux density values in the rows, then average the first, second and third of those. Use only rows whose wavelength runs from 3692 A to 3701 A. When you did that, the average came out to 5.4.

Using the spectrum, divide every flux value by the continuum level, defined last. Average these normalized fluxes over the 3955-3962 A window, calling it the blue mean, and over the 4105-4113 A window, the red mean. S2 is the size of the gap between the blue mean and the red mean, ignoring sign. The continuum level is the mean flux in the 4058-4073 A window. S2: 0.16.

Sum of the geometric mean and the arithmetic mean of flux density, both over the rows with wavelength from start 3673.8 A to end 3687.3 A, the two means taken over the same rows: 10.1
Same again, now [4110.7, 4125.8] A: 19.5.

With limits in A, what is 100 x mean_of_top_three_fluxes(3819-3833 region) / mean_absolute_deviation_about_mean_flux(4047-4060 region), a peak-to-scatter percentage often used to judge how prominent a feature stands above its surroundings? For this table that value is 1210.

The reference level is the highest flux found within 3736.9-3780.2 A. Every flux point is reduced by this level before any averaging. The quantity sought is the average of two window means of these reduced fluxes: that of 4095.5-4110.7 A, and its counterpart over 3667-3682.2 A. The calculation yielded -1.6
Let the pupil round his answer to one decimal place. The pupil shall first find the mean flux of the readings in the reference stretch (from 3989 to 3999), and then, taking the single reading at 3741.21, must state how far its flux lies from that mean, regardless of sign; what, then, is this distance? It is 3.9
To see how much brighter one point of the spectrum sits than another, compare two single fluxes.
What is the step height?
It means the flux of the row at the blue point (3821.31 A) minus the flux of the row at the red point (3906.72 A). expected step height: -1.5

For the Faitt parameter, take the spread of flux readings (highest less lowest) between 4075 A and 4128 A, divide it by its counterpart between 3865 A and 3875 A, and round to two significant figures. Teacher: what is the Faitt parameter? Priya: 2.5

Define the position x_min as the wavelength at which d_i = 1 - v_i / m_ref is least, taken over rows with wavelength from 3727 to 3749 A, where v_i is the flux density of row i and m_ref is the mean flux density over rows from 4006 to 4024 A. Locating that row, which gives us 3727.45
